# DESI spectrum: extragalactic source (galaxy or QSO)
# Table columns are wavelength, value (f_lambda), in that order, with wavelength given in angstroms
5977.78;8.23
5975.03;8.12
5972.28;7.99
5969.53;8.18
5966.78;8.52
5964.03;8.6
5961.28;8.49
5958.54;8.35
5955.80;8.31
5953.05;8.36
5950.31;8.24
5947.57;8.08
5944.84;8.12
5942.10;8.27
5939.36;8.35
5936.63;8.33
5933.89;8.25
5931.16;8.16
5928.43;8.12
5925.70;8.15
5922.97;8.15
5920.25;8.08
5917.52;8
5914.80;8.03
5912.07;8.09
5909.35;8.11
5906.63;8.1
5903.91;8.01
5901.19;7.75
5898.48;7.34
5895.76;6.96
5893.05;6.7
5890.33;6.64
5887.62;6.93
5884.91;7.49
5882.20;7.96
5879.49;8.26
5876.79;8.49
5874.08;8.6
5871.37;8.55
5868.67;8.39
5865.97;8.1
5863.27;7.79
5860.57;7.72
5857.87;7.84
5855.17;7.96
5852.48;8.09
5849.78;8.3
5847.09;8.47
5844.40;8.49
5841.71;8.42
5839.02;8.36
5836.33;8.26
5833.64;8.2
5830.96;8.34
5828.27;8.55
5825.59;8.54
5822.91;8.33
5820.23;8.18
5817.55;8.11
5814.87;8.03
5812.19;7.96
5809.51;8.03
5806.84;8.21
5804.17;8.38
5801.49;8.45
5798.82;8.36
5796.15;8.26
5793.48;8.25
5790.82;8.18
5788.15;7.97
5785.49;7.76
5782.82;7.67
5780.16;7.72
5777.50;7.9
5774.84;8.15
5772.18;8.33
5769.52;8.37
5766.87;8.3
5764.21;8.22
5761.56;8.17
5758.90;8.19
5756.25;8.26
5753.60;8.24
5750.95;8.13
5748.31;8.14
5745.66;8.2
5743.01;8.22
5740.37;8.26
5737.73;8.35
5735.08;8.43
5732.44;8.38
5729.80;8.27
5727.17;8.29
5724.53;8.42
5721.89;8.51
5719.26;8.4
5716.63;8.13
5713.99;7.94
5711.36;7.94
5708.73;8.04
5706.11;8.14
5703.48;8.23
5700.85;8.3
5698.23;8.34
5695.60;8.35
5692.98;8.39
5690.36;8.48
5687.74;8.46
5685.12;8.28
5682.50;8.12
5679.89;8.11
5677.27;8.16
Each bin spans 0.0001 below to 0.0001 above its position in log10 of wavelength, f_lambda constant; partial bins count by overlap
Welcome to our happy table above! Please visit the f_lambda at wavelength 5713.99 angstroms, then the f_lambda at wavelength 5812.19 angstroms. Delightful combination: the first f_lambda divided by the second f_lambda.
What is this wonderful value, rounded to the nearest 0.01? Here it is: 1.00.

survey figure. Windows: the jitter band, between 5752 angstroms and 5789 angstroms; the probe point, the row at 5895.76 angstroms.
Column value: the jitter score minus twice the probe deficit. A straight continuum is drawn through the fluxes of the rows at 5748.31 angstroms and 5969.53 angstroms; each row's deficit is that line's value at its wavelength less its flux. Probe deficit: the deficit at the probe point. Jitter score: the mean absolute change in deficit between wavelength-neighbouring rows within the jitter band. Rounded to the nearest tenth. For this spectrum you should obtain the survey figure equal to -2.3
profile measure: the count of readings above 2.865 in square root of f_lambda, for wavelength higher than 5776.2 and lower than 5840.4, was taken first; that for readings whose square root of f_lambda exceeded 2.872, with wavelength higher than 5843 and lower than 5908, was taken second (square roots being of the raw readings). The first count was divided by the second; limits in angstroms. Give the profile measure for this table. 1.50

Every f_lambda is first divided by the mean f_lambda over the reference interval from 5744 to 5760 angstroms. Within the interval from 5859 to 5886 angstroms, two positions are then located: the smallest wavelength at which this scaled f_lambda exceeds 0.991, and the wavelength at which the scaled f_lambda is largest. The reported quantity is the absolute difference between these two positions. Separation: 5.4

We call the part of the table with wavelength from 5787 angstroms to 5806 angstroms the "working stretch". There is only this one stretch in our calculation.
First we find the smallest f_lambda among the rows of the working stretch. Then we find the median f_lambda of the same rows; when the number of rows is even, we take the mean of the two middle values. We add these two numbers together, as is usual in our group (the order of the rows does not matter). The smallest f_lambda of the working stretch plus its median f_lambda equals 16.2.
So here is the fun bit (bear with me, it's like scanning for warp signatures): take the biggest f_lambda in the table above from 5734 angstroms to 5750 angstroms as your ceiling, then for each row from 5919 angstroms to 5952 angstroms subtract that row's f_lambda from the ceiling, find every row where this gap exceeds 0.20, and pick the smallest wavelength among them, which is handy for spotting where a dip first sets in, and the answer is 5920.25 angstroms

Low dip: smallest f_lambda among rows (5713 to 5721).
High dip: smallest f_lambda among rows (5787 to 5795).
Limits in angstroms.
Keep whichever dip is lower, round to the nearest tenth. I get 7.9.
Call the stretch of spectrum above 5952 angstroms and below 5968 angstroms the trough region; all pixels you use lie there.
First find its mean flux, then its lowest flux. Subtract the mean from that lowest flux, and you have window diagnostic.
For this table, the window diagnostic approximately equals -0.13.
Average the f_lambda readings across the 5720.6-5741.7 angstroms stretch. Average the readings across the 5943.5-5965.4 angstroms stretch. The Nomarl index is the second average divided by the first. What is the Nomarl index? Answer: 0.99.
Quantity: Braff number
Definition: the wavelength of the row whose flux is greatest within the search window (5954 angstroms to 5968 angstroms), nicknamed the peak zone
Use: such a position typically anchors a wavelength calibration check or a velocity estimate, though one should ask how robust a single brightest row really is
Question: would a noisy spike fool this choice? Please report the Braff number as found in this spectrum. 5964.03 angstroms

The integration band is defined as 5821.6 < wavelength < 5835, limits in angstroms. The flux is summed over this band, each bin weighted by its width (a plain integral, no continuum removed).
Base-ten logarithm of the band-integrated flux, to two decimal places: 2.05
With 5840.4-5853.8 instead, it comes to 2.05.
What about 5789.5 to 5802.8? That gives 2.04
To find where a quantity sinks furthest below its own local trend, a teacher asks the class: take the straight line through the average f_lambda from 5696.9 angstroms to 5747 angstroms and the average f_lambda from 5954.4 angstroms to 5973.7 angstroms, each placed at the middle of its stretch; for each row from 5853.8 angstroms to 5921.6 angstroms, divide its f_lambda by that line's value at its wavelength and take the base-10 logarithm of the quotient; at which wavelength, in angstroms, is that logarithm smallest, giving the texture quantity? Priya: 5890.33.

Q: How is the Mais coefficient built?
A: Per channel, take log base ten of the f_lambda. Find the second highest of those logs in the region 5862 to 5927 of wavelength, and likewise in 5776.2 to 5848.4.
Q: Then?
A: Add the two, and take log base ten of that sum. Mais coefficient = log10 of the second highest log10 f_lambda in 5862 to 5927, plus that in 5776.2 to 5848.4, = 0.270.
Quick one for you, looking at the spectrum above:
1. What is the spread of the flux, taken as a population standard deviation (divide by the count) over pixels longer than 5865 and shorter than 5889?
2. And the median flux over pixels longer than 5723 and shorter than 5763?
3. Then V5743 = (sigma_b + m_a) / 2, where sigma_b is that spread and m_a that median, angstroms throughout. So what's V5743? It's 4.39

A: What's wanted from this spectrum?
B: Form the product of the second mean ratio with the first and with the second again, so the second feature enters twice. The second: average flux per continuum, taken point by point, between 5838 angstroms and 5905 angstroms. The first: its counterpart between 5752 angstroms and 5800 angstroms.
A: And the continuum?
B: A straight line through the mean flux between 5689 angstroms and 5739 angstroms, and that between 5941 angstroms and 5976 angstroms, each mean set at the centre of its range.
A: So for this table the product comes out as 0.89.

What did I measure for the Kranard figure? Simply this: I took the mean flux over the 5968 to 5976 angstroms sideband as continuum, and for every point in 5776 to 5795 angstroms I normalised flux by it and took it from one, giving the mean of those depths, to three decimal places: 0.022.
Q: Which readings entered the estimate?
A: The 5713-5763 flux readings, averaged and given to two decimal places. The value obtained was 8.26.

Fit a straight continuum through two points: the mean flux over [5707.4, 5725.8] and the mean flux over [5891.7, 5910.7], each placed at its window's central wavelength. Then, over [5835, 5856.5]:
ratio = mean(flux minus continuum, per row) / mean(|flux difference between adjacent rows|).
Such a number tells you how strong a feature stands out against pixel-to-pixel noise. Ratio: 5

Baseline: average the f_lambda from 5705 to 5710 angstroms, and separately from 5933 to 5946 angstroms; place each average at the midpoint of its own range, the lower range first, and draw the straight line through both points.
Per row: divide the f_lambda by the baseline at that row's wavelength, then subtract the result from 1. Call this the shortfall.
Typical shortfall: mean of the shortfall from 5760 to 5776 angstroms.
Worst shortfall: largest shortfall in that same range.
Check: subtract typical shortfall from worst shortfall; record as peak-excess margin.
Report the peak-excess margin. 0.014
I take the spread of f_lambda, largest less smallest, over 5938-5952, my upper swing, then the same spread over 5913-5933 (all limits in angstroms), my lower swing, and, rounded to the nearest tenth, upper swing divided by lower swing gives 1.7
